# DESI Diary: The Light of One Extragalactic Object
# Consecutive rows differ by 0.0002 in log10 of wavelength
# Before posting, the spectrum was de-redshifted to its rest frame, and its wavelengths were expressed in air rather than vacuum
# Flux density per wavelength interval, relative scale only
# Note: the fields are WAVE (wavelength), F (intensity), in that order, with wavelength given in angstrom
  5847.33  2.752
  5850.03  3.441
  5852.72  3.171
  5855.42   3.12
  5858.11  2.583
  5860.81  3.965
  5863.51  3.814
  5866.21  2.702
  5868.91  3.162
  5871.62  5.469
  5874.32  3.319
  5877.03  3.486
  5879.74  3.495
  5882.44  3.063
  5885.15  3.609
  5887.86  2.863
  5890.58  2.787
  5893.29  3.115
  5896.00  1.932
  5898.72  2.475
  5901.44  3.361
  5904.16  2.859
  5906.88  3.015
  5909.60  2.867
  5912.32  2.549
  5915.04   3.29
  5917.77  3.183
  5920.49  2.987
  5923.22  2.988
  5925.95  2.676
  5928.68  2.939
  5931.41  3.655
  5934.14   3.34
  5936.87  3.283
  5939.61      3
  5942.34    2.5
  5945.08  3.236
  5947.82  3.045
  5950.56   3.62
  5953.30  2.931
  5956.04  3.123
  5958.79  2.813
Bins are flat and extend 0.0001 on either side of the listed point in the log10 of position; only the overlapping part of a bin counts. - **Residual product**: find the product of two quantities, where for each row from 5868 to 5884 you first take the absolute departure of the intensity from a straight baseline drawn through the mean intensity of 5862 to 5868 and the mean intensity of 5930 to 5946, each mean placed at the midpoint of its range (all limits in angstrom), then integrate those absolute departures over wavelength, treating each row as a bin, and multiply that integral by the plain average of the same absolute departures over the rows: 4.2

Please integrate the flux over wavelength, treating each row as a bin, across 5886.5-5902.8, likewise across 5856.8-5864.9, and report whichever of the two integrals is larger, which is 45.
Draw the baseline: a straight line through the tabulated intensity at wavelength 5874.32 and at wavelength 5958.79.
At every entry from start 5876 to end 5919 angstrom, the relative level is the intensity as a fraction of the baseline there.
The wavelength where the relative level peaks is 5885.15 angstrom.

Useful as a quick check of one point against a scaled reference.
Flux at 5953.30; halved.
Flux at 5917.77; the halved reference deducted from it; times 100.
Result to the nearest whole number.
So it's 172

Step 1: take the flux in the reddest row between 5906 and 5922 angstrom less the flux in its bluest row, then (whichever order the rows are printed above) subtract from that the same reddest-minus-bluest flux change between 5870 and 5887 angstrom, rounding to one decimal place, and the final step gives 1.8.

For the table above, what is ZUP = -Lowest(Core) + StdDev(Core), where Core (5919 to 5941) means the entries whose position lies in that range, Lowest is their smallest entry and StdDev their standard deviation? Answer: -2.4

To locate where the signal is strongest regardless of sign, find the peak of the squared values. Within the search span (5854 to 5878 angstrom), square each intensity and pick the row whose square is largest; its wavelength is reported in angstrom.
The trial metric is 5871.62 angstrom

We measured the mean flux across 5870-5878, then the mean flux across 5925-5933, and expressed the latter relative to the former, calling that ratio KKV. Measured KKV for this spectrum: 0.76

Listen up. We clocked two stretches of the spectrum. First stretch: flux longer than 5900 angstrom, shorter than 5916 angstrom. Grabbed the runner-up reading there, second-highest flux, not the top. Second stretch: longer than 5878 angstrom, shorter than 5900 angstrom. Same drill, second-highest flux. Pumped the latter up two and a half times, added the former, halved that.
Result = 6.0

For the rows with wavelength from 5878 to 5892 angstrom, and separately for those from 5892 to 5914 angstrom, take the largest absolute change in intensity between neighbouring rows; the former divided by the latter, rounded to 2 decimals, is 0.63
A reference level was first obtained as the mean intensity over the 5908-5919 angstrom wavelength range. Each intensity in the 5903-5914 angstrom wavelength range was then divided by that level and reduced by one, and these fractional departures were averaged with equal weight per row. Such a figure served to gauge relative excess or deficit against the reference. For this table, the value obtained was -0.05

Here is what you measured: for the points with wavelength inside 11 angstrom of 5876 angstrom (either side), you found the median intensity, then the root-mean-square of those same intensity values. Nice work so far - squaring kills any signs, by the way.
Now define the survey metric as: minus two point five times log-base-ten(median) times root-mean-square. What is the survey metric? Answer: -4.8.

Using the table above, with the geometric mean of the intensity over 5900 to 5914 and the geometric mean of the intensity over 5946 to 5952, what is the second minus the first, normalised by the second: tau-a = 0.12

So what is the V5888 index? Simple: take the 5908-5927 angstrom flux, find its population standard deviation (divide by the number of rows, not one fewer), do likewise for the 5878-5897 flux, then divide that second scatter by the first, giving 2.1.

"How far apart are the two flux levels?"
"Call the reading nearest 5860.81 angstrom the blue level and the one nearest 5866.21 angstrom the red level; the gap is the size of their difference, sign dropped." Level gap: 1.3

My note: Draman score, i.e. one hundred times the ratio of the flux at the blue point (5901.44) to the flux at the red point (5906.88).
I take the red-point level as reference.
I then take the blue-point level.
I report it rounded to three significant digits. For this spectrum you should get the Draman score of 111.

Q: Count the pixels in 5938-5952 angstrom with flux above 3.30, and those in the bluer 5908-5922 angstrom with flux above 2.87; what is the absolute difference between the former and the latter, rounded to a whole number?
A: 2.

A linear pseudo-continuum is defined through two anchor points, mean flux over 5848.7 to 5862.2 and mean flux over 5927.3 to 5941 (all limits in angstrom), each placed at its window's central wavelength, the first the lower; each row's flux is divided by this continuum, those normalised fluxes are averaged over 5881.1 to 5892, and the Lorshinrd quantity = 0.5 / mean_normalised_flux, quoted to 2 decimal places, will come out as 0.53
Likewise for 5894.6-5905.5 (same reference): 0.61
